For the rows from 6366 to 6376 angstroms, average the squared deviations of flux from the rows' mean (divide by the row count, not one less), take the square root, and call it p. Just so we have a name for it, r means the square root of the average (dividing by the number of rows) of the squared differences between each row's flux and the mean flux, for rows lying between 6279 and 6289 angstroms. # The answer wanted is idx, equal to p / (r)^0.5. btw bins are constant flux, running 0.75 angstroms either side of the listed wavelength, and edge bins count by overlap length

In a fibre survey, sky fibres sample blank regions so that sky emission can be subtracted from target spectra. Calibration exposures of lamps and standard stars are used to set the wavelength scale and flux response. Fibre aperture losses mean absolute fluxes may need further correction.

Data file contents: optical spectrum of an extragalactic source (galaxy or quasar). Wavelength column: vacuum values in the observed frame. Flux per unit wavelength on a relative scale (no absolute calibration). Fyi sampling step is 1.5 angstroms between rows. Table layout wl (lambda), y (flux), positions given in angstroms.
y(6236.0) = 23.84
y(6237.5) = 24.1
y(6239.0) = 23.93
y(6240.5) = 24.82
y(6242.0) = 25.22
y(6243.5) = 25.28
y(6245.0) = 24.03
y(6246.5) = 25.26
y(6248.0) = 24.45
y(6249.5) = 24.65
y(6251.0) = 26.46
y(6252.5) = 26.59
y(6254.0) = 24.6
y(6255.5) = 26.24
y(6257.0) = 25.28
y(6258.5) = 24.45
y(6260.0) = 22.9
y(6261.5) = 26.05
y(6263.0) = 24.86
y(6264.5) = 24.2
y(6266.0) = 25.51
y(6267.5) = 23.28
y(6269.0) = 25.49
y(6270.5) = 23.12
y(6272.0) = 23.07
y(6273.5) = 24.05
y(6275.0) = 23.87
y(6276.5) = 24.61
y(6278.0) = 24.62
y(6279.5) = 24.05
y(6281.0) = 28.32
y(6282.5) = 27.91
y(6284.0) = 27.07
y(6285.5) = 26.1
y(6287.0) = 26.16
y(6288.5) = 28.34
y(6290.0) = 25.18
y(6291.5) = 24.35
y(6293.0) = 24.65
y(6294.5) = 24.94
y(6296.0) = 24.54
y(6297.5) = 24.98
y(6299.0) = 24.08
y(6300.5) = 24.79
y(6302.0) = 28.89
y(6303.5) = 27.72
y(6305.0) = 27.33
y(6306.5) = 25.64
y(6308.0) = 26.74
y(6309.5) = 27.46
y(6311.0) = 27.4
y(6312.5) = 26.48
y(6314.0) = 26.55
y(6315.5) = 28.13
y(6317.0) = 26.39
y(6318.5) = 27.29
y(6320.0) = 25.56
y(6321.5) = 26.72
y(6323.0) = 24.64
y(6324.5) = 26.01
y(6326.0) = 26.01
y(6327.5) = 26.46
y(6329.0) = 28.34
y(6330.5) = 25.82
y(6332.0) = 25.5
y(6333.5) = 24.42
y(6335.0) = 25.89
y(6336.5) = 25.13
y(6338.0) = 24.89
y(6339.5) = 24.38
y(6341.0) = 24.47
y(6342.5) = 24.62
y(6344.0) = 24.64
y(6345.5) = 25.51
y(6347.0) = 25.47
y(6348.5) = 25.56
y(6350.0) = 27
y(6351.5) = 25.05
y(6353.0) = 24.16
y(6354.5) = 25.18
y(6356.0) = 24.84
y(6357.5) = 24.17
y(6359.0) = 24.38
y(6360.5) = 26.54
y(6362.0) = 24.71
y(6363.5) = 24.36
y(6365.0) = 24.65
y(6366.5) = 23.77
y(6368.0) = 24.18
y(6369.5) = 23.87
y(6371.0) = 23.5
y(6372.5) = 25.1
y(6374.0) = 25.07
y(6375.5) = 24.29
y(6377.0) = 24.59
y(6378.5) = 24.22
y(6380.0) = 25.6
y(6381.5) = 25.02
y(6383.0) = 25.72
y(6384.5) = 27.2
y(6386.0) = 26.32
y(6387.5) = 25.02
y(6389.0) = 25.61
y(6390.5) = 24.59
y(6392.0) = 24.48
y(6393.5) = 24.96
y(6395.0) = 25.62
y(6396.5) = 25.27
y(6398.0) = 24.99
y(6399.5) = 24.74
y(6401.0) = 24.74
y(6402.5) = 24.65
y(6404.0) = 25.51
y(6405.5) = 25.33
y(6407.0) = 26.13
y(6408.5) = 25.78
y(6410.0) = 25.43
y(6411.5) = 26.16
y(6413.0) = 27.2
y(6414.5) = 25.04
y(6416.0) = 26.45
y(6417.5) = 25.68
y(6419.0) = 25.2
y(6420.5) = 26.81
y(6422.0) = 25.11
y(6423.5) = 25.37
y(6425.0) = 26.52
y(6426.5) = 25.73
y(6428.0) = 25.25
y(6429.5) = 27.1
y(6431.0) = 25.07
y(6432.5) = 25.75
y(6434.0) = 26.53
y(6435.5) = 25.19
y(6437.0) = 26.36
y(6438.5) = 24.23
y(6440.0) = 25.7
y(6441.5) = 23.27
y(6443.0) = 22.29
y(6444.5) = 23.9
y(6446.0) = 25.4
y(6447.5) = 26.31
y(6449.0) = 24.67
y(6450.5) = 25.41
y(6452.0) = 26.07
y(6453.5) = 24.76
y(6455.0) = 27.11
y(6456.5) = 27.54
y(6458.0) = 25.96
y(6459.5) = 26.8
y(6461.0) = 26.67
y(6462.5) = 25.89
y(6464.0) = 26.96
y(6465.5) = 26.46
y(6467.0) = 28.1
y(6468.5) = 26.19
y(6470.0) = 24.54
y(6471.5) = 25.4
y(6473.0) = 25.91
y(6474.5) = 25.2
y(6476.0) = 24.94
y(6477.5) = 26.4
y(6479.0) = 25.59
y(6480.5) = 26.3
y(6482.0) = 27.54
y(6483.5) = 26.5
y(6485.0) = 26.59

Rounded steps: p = 0.58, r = 1.4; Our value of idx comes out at 0.48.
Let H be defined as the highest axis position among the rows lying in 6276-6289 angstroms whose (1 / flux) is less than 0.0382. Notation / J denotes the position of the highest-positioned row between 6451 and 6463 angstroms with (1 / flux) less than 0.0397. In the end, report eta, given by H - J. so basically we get -174.0 angstroms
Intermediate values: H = 6288.5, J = 6462.5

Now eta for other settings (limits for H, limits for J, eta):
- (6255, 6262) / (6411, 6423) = -165.0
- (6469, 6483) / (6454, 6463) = 19.5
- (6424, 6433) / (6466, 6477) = -45.0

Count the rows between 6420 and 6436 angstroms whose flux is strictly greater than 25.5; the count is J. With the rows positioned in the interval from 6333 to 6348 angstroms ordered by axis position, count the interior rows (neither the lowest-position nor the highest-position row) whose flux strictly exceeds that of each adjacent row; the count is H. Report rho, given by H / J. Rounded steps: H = 2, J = 6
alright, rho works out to 0.33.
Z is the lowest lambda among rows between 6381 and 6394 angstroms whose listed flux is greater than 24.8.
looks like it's 6381.5 angstroms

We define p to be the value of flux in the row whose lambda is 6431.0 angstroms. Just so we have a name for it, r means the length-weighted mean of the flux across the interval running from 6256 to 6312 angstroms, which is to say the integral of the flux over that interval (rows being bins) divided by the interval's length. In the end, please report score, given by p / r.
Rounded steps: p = 25.07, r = 25.47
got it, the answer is 0.98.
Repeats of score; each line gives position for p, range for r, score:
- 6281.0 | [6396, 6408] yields 1.12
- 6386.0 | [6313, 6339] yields 1.01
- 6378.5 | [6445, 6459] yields 0.94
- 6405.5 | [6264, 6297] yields 1.01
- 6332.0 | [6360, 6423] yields 1.01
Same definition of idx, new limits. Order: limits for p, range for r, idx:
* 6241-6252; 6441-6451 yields 0.64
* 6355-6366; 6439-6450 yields 0.64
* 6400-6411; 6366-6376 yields 0.65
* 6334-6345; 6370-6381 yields 0.60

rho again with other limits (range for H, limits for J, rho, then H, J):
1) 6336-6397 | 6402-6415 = 2.40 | 12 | 5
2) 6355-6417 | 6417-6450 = 1.20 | 12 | 10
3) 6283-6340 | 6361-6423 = 0.71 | 10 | 14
